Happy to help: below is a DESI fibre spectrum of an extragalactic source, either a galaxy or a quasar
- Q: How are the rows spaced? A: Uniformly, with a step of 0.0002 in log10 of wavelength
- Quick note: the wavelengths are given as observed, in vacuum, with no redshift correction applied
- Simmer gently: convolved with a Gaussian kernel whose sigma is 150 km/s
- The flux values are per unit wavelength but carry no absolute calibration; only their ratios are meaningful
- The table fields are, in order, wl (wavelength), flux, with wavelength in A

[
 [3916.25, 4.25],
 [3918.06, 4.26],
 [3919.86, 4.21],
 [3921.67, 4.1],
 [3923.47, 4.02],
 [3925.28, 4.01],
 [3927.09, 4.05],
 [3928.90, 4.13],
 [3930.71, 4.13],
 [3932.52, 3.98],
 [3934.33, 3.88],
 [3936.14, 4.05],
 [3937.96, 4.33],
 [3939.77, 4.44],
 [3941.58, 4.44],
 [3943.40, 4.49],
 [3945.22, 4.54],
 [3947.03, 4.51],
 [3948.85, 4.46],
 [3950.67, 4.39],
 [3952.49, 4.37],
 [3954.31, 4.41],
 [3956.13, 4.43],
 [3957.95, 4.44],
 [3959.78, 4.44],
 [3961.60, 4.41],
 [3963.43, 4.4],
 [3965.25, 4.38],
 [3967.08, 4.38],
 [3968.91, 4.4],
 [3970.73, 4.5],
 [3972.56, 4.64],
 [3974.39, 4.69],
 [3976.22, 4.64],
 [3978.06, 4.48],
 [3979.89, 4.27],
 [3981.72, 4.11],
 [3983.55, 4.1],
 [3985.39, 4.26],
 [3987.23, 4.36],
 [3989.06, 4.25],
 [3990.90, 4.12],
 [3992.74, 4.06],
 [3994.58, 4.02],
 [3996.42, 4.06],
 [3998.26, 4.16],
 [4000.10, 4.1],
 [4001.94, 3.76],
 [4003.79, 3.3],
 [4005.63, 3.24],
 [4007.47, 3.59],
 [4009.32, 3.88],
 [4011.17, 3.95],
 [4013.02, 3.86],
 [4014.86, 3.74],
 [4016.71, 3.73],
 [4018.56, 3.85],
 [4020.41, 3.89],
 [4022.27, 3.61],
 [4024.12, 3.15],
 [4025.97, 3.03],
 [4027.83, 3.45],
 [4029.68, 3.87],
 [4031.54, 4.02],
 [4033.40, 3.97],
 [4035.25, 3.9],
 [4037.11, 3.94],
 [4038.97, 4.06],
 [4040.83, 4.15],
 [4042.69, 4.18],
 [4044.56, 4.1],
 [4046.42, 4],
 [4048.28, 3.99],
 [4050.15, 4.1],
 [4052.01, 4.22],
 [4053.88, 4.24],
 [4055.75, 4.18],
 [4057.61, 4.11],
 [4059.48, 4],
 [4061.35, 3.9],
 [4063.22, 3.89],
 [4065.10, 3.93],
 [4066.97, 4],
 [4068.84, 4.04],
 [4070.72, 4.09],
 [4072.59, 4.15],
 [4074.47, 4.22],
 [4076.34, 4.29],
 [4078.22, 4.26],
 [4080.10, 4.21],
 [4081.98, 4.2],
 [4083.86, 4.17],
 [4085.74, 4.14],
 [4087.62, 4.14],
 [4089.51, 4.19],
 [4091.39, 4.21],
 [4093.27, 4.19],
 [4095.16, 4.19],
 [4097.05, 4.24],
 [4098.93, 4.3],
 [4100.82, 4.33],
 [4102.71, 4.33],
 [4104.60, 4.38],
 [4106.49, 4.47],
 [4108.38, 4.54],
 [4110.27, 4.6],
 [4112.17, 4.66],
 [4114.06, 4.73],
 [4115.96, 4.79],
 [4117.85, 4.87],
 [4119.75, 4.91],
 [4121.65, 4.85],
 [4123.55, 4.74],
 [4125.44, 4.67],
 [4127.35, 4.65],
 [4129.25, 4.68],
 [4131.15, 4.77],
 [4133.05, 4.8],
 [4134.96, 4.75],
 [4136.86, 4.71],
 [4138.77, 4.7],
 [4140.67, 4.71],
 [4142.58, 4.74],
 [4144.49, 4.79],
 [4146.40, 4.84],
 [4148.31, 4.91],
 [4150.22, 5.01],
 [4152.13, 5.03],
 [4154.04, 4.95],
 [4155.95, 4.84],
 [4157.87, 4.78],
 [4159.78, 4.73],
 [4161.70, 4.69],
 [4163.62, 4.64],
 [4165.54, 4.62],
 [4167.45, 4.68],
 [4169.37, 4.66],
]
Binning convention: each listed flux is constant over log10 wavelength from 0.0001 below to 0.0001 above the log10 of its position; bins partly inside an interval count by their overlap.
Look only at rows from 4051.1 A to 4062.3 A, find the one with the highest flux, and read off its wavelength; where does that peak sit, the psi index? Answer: 4053.88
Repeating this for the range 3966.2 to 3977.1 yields 3974.39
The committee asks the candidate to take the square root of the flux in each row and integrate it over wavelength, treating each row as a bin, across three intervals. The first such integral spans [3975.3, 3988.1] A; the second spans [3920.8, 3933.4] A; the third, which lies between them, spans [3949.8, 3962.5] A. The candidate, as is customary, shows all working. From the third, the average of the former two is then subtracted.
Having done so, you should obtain 0.7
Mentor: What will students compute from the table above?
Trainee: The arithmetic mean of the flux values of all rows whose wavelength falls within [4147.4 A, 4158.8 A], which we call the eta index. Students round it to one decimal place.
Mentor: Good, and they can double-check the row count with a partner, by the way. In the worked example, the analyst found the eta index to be 4.9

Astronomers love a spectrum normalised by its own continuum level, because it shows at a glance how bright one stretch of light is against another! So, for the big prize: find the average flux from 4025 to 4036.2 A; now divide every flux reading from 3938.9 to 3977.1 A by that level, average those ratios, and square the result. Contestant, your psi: 1.5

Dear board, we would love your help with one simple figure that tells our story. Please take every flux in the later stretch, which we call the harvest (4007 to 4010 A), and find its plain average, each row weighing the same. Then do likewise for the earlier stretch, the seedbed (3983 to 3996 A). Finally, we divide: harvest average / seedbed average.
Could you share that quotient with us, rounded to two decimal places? 0.90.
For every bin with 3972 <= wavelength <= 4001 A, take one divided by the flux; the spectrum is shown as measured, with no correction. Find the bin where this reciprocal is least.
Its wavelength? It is 3974.39 A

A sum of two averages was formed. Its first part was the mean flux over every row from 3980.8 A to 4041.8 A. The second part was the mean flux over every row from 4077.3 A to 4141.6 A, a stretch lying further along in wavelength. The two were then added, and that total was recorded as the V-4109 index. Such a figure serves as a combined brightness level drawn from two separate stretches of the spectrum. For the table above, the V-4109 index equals 8.37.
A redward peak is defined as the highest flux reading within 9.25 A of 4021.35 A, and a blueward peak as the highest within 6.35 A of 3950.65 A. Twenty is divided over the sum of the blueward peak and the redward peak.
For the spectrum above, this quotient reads 2.37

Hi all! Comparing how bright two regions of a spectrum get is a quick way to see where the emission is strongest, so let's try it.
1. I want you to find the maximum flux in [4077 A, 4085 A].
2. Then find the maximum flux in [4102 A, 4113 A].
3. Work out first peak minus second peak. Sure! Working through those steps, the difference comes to -0.40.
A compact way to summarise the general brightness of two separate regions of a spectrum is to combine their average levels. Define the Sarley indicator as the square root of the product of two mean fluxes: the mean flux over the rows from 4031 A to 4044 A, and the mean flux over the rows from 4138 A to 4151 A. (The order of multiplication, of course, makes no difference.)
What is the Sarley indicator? 4.41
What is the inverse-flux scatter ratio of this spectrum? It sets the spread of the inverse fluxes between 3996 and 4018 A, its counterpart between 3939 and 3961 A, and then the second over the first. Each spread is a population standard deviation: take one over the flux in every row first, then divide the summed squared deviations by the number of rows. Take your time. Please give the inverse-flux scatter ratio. 0.1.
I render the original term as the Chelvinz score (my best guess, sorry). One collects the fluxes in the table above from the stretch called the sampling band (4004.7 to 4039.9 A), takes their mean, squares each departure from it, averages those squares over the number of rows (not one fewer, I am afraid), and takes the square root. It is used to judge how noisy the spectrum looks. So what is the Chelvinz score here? 0.29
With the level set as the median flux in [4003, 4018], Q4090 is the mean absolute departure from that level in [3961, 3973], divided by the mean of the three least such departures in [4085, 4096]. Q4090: 1.7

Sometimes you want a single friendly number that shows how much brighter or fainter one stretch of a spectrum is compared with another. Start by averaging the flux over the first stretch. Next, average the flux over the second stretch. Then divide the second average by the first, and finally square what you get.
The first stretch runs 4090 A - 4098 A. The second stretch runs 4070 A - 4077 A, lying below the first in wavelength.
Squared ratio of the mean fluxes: 0.99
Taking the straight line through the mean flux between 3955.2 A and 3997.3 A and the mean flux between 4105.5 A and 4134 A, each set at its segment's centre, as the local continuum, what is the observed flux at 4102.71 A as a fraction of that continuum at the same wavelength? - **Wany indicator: 0.93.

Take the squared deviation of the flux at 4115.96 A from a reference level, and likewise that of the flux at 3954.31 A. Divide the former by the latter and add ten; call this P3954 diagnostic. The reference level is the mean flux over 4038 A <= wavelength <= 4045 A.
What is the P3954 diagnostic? 15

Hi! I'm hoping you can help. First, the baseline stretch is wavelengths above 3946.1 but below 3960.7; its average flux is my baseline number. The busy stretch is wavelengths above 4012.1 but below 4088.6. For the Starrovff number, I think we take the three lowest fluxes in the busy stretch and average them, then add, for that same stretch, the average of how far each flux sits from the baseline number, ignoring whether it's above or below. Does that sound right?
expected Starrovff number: 3.67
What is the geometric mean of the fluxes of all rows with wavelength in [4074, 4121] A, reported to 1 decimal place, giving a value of 4.4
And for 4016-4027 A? 3.5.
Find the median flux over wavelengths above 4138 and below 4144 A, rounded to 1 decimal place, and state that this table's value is 4.7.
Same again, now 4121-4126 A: 4.7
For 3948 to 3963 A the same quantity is 4.4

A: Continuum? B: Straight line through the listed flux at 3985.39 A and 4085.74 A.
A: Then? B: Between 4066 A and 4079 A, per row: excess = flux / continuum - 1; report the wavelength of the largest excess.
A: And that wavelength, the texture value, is 4076.34 A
